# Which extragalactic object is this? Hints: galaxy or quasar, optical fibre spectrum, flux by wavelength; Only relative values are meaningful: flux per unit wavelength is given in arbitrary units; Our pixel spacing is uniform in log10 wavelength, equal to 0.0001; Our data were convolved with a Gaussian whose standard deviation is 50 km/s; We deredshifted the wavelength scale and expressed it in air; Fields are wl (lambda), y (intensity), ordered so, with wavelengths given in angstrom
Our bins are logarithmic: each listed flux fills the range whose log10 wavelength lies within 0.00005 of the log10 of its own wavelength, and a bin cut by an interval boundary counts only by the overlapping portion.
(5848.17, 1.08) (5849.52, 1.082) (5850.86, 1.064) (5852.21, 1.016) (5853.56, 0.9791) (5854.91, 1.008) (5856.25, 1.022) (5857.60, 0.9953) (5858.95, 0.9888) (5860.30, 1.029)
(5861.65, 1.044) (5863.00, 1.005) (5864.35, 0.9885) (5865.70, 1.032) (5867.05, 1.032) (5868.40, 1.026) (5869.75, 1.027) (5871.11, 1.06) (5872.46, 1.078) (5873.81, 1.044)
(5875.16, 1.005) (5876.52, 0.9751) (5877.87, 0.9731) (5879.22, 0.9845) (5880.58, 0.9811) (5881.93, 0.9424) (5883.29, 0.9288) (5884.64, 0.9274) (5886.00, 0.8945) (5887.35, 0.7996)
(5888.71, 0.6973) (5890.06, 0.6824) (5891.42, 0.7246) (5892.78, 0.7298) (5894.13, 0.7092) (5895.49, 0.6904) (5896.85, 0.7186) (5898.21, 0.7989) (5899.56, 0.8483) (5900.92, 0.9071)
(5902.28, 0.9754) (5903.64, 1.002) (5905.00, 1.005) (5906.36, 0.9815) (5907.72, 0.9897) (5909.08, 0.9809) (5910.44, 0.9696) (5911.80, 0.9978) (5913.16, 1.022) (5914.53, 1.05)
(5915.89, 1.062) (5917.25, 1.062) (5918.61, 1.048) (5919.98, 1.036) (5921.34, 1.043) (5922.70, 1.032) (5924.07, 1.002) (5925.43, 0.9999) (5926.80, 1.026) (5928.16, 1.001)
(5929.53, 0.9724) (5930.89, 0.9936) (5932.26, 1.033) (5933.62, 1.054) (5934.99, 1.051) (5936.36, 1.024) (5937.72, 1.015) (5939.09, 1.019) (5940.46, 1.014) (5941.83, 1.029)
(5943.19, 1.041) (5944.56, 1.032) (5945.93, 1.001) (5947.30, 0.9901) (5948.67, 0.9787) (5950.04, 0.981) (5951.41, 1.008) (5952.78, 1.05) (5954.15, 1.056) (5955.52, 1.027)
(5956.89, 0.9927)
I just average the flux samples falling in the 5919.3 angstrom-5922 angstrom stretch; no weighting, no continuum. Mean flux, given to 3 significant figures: 1.04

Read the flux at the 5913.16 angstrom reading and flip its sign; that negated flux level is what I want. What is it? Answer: -1.02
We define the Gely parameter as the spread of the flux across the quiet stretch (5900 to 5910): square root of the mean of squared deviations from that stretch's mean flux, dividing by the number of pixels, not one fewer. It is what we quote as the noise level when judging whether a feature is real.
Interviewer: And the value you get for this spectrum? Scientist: 0.030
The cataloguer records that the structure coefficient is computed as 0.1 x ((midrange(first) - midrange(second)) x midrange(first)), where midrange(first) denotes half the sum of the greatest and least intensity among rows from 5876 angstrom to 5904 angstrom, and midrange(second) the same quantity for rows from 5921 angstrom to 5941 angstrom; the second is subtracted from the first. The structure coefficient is -0.014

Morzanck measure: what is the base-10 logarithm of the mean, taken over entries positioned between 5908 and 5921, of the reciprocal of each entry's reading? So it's -0.010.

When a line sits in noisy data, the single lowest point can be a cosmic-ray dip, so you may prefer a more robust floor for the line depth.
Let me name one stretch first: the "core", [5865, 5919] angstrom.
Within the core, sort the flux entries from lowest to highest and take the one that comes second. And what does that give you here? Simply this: 0.6904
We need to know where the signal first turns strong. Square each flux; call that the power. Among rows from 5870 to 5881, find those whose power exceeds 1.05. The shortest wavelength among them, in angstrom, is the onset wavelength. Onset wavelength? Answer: 5871.11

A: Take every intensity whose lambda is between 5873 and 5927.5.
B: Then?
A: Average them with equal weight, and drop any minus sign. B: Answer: 0.93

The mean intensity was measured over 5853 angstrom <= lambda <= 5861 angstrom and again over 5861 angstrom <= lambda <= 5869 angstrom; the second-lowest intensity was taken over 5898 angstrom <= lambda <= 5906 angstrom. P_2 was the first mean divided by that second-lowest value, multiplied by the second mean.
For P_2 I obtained 1.21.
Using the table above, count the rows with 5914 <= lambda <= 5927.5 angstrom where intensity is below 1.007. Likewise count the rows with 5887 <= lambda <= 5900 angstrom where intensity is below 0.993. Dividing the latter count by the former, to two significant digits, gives 5.0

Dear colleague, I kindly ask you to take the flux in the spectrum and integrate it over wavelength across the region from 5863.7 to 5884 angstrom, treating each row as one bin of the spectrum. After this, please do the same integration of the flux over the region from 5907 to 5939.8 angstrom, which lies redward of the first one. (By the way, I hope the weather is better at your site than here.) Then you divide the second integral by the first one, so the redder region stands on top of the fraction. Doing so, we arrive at 1.6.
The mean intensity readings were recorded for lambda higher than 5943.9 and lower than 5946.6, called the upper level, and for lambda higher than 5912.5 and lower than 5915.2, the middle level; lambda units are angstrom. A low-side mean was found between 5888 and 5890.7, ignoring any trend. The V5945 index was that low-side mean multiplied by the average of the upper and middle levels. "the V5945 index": 0.71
